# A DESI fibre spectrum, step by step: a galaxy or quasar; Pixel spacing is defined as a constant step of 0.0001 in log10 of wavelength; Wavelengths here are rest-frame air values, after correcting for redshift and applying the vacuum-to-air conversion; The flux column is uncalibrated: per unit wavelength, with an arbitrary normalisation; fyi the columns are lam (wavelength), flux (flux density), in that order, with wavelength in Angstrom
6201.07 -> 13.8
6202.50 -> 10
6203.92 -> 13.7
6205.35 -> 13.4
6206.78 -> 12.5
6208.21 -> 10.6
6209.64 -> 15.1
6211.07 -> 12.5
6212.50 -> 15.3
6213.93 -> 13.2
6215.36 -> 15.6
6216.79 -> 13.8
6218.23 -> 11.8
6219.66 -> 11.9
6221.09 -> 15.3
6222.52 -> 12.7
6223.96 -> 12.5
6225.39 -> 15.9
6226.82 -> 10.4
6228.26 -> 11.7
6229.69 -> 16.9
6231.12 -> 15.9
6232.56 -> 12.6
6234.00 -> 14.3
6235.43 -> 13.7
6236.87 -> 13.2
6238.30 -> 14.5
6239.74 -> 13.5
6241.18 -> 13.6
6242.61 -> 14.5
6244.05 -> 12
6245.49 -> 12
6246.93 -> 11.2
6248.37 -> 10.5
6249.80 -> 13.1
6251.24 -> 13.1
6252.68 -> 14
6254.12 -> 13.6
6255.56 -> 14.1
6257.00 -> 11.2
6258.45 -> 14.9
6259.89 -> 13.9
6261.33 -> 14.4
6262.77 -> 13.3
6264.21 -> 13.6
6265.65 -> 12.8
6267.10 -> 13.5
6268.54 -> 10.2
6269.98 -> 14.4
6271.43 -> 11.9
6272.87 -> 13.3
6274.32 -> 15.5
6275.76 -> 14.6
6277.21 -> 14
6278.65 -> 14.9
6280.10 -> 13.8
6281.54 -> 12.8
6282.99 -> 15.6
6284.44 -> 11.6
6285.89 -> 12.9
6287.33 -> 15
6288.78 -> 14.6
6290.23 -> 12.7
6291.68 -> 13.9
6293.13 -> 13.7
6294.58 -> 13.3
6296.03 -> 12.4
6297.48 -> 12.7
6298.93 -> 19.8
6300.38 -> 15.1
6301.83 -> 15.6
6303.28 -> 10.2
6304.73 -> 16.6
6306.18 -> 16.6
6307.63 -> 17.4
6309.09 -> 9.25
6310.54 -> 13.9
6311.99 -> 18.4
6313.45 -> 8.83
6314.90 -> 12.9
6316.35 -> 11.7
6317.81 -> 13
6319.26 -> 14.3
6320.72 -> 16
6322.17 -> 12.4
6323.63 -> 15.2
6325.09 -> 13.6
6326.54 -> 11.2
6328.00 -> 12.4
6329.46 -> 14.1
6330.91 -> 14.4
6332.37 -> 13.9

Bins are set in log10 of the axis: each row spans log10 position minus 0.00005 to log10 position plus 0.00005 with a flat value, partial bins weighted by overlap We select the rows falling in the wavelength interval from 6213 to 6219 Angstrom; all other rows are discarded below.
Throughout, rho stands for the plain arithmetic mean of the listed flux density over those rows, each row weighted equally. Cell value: 13.6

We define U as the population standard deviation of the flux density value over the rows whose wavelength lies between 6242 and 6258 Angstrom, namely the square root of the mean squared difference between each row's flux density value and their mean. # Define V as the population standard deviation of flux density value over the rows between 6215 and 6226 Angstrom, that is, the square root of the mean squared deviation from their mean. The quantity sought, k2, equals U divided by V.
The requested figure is 0.81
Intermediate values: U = 1.3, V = 1.59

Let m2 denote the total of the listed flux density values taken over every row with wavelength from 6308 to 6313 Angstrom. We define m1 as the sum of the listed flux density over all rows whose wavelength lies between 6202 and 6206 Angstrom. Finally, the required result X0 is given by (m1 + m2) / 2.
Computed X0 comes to 39.3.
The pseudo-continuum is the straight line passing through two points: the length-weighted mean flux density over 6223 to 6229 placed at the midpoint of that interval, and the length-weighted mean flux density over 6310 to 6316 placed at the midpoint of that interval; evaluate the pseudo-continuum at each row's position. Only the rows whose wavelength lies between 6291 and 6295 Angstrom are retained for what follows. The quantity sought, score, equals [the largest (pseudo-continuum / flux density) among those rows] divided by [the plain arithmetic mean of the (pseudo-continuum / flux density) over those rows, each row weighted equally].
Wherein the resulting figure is 1.03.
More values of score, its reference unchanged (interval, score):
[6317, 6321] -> 1.10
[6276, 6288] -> 1.18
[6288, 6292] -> 1.08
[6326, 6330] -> 1.11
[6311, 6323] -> 1.46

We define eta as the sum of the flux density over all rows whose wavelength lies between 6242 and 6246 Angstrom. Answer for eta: 38.5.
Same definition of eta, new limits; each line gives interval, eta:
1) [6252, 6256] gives 41.7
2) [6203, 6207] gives 39.6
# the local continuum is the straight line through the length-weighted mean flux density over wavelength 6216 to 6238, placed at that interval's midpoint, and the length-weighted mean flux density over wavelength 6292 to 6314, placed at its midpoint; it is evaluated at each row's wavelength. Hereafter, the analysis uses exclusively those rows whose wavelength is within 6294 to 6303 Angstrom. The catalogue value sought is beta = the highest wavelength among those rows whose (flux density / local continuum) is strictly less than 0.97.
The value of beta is 6297.48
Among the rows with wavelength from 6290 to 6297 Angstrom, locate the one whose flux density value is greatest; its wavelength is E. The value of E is 6291.68 Angstrom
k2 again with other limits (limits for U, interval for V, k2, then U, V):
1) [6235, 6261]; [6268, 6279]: 0.74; 1.2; 1.64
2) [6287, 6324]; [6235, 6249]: 1.96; 2.5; 1.30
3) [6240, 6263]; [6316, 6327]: 0.82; 1.3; 1.57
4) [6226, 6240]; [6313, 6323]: 0.88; 1.8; 2.06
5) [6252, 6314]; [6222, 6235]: 1.03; 2.1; 2.08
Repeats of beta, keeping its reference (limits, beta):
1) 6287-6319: 6317.81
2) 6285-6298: 6297.48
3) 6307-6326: 6325.09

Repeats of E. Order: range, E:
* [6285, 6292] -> 6287.33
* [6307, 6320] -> 6311.99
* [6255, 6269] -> 6258.45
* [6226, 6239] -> 6229.69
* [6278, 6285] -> 6282.99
